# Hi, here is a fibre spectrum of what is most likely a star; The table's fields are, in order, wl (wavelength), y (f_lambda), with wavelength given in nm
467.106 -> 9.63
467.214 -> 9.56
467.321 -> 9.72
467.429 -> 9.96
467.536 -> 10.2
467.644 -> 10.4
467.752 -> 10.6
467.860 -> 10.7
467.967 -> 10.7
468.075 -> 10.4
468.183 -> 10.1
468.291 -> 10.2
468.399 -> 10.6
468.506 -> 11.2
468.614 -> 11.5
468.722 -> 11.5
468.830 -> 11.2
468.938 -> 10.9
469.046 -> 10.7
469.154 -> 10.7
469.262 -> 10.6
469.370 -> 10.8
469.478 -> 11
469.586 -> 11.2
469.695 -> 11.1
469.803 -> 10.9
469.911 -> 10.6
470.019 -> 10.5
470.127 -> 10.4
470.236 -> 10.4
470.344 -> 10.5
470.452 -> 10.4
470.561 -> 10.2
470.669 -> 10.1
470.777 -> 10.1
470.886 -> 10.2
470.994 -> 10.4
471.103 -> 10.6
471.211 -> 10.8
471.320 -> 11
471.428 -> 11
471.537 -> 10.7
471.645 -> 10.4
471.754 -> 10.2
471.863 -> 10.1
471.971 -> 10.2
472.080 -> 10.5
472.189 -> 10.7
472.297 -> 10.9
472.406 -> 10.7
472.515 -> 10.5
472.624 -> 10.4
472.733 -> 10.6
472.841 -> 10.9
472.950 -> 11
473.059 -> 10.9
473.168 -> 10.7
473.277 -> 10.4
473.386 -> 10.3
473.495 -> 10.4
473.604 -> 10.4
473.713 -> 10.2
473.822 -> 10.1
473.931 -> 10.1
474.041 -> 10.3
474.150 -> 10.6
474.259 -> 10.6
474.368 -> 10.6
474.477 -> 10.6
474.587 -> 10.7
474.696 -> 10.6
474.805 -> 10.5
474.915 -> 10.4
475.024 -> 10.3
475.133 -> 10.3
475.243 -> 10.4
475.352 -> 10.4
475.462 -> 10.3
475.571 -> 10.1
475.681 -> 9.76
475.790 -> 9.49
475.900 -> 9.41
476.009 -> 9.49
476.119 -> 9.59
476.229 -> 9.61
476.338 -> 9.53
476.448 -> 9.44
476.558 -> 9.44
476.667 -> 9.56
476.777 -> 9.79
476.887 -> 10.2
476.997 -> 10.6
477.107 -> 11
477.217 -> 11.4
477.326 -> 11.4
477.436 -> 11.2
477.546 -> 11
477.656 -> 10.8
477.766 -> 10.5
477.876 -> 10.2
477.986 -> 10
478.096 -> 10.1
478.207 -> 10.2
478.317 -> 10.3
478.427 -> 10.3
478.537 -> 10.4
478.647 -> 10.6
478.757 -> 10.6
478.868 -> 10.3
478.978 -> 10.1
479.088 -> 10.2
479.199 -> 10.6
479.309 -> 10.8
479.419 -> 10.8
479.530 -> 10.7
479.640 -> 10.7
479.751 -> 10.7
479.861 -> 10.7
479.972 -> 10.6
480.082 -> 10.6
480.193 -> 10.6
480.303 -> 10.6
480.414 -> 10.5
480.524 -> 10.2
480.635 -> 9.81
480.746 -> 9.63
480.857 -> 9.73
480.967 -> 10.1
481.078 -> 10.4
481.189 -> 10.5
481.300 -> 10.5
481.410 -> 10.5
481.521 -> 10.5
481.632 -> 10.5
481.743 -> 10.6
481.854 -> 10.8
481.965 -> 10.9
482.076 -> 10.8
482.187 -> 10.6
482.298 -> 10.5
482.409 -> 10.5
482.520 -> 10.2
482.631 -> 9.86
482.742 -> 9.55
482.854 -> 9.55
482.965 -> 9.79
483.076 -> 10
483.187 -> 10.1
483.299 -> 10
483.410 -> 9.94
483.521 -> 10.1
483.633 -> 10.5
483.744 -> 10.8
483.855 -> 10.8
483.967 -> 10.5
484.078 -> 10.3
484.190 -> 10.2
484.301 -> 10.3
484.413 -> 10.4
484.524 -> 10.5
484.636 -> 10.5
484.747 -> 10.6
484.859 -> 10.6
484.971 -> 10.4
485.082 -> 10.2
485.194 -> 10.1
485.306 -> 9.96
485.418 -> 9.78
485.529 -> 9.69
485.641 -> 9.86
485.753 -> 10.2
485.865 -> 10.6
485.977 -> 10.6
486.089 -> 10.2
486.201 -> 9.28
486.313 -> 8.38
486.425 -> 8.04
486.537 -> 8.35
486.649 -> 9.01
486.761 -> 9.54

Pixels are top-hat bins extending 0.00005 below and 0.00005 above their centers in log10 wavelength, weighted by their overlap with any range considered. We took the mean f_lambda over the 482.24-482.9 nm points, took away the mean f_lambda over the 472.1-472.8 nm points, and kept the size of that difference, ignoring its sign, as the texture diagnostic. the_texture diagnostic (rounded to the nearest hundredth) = 0.61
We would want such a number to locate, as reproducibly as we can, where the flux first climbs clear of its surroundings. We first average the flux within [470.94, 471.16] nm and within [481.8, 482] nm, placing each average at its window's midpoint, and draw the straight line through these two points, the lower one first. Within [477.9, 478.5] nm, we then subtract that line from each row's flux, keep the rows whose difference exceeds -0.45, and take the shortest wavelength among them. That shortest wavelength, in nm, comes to 478.317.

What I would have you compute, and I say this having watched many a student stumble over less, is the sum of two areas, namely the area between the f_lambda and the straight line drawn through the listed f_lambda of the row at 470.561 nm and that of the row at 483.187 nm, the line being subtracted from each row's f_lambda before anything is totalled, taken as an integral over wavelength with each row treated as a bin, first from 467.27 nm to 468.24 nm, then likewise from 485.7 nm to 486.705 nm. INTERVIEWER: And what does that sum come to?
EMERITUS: -0.59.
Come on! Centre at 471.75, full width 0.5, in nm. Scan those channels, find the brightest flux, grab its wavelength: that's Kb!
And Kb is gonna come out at 471.537 nm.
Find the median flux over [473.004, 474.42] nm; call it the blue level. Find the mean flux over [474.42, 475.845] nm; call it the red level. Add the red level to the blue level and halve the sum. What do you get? 10.3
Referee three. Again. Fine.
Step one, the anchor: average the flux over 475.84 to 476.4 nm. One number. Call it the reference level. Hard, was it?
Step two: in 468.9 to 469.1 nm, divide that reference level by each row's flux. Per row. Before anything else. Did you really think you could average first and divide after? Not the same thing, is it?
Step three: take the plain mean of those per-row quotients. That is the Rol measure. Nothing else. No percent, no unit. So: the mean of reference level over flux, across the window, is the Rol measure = 0.882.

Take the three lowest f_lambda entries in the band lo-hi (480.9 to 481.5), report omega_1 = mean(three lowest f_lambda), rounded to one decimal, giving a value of 10.3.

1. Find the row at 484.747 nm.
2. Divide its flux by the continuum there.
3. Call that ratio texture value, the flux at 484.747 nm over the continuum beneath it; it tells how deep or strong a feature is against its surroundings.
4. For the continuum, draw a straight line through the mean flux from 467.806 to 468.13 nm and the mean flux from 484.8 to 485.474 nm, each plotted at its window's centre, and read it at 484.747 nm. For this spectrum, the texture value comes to 1.04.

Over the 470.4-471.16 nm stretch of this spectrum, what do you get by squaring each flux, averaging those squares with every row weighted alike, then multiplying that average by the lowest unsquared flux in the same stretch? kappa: 1069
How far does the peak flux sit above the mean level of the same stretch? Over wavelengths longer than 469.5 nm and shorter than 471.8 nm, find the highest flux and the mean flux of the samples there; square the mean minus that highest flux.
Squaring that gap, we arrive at 0.41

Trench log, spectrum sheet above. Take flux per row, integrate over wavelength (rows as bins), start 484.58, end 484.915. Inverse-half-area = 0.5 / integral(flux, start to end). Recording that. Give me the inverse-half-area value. 0.141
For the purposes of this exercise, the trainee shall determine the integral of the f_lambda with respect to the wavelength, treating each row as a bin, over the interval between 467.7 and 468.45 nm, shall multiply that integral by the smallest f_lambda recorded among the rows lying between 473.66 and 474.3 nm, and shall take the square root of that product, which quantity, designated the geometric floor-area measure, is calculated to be 8.9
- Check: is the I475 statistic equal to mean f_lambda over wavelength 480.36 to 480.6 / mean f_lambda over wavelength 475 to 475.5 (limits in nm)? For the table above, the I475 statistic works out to 1.00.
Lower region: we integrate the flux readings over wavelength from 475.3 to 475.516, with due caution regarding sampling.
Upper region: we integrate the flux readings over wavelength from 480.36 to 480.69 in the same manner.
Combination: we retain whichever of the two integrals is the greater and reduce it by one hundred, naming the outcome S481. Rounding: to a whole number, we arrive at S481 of -97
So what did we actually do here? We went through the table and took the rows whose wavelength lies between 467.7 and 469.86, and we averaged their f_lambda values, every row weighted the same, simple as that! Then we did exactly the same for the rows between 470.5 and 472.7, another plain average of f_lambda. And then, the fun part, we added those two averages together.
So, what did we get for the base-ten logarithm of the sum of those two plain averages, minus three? -1.67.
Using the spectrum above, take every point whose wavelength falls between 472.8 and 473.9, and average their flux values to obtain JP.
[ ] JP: 10.5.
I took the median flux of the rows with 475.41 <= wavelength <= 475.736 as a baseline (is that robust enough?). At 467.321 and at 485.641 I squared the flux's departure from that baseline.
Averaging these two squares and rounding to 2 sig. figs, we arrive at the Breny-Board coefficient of 0.10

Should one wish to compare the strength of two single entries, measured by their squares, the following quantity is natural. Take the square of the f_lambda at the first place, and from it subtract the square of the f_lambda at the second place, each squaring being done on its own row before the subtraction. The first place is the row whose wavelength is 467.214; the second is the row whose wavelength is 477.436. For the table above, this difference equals -34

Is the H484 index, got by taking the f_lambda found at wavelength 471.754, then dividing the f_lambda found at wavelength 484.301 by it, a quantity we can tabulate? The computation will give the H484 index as 1.01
